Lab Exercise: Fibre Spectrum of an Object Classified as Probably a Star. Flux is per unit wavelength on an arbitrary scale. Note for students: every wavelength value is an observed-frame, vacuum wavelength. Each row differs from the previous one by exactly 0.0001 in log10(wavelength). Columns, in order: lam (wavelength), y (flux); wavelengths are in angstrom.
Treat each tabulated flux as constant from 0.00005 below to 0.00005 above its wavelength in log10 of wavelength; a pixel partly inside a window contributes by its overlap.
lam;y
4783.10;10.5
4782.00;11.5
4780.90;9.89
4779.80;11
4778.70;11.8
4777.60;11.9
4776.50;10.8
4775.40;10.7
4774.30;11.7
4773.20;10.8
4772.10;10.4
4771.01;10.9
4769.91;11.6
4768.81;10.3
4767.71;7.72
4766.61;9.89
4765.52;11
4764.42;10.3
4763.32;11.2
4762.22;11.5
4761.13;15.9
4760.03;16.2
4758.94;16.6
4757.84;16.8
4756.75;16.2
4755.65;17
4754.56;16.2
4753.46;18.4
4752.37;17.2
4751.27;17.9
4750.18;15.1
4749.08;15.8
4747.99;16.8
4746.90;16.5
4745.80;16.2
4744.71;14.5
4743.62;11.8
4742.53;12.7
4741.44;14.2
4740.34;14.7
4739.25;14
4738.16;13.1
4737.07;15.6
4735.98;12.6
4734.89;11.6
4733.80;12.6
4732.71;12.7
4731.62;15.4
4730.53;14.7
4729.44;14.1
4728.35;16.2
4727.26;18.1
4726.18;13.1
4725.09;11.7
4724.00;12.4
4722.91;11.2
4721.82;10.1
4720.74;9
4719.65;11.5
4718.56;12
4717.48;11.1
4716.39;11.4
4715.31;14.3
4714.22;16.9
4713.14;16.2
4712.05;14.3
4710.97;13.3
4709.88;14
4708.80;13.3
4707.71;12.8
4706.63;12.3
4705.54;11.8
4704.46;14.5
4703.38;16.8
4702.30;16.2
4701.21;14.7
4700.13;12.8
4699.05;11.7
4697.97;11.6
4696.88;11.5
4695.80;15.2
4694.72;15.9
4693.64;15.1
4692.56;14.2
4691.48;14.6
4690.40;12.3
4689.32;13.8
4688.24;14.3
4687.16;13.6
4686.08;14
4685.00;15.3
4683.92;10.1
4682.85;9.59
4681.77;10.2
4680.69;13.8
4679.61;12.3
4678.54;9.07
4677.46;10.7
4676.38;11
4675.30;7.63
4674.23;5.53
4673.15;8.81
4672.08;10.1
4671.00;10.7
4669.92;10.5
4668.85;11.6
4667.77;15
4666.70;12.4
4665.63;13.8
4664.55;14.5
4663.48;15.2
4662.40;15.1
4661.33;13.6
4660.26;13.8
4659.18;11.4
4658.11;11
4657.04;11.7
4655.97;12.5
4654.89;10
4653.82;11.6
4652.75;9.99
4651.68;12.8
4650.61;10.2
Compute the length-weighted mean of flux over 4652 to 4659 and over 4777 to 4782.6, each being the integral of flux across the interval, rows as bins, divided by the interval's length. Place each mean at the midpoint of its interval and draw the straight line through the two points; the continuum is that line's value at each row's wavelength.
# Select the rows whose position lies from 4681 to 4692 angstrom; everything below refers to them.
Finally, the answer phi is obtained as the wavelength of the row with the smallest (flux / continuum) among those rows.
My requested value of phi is 4682.85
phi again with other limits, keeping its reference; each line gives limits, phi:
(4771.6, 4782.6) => 4780.90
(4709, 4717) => 4716.39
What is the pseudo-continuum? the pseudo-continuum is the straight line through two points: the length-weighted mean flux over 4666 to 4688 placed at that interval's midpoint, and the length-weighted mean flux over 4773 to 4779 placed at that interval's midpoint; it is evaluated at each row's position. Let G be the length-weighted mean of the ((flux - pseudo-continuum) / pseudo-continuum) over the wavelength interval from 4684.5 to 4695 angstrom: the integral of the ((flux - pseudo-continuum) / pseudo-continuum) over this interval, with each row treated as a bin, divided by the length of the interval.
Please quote 0.28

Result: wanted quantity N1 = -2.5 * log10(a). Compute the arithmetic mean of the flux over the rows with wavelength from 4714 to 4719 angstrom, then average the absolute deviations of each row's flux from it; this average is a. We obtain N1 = -0.7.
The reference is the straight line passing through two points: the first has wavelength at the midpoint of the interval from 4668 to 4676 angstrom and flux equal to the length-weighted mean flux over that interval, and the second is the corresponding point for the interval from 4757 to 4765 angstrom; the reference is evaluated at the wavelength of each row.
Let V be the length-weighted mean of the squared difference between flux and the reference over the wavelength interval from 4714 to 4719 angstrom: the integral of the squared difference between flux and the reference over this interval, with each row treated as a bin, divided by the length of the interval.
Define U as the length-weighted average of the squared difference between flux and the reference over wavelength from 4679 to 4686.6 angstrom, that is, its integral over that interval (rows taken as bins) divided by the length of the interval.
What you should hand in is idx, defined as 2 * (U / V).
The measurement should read 3.0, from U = 8.6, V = 5.7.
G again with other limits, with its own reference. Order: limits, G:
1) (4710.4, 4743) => 0.19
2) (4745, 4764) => 0.41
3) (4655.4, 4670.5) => 0.17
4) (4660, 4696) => 0.11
